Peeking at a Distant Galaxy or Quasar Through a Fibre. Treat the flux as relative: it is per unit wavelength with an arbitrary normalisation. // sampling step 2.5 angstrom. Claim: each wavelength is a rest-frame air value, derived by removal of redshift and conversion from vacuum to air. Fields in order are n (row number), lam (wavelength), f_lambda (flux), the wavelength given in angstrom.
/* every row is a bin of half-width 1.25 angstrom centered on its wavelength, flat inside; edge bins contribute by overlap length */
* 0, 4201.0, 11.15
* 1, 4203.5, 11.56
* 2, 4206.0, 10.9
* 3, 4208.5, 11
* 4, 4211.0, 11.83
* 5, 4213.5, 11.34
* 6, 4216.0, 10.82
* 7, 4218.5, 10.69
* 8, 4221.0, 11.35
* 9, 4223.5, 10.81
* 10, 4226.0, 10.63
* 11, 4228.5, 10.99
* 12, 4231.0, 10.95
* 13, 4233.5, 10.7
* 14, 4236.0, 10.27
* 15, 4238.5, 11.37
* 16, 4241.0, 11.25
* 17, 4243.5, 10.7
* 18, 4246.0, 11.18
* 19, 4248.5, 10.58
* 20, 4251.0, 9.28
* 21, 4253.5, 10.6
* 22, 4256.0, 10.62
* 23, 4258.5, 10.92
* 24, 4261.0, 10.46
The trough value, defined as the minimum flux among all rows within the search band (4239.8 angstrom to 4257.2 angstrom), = 9.28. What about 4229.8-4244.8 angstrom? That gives 10.27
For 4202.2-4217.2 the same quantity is 10.82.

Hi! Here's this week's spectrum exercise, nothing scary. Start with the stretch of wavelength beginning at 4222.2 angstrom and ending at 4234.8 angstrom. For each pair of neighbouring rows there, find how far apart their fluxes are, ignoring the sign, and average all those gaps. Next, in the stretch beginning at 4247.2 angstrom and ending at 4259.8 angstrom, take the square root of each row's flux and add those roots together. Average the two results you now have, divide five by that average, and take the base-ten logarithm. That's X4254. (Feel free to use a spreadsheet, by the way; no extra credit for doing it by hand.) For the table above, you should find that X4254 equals -0.213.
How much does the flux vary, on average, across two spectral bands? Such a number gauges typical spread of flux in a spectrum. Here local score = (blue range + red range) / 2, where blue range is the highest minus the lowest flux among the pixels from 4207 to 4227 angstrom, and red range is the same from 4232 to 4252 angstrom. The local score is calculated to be 1.6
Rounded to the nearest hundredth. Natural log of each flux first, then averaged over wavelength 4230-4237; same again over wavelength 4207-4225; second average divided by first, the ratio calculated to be 1.02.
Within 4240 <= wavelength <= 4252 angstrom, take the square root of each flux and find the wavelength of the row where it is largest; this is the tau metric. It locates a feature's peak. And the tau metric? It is 4241.0 angstrom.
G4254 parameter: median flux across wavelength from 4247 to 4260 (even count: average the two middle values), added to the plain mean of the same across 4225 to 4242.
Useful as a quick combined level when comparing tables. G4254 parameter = 21.48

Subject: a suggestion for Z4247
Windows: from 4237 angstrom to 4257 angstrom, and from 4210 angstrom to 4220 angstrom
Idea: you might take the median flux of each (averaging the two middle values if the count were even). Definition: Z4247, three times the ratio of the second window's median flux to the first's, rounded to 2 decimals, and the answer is 3.12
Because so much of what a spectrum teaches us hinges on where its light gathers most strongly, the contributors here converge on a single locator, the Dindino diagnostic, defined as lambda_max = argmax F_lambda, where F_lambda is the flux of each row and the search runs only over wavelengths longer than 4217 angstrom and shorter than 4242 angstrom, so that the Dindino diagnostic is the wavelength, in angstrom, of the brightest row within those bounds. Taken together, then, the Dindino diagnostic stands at 4238.5 angstrom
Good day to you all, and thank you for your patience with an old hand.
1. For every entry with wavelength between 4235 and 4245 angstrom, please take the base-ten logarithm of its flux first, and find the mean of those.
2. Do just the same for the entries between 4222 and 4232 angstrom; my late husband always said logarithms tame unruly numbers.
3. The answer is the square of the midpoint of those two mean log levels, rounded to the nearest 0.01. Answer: 1.07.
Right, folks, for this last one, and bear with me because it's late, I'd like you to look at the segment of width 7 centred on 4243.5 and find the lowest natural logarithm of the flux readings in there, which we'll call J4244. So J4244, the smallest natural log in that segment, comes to 2.37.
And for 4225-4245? 2.33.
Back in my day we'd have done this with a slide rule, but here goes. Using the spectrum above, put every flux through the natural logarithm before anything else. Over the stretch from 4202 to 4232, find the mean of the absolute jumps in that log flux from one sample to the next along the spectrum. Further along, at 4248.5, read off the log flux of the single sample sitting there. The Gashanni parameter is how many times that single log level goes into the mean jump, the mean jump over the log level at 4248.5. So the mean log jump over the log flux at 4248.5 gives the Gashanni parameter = 0.0156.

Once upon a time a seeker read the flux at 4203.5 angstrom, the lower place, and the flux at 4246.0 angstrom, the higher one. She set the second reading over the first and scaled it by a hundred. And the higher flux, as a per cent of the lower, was 97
